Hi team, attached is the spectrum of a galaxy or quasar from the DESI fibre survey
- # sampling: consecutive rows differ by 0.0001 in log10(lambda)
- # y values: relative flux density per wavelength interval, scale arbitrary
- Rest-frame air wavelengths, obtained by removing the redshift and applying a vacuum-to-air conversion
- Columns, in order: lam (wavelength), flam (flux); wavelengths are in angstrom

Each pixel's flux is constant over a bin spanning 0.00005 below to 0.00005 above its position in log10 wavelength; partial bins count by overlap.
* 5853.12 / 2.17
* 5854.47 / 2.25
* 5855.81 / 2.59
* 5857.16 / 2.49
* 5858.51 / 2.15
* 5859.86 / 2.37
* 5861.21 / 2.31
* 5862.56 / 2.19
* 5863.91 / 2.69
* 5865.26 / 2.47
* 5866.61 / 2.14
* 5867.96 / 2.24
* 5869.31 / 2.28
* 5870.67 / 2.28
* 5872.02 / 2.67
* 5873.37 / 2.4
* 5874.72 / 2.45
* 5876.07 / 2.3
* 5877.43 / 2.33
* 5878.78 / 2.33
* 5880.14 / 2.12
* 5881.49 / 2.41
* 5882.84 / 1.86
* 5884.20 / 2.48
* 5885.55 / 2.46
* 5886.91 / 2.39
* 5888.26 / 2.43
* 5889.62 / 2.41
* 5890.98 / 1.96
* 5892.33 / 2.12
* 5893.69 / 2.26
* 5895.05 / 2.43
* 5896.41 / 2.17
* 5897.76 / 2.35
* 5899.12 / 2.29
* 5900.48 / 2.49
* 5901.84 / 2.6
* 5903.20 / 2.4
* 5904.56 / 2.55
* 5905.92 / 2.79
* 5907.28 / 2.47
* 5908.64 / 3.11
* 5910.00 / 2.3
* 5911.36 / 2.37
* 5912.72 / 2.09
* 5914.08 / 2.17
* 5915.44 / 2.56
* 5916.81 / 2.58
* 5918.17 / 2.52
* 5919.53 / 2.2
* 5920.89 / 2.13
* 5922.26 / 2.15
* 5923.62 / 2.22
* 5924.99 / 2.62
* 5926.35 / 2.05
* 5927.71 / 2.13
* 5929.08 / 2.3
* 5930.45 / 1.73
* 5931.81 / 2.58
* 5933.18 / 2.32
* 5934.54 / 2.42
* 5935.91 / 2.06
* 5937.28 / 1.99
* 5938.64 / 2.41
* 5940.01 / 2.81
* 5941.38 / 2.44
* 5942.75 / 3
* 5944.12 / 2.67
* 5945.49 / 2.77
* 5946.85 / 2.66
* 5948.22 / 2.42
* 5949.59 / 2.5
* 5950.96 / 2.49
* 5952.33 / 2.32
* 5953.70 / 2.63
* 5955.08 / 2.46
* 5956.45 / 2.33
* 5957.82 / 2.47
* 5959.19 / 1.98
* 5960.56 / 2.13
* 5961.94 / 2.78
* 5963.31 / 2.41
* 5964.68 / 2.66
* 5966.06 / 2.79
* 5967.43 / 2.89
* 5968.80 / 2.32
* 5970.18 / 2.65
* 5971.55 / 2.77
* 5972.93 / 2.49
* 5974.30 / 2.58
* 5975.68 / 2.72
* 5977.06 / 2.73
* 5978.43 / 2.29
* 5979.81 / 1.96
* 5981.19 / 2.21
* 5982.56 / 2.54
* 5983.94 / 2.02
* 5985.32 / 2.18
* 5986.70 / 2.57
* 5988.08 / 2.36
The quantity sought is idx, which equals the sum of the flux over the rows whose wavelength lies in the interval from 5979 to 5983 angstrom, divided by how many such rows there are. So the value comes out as 2.24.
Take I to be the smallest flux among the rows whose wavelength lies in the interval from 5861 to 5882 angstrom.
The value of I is 2.12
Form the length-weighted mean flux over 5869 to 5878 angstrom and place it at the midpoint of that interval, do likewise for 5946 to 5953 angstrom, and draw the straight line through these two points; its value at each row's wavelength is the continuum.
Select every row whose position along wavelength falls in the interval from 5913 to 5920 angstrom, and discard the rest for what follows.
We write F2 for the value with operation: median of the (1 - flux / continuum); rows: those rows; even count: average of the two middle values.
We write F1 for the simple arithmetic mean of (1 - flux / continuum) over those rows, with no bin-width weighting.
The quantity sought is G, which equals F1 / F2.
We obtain -0.6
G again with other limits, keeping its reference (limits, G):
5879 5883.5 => 1.0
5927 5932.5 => 1.1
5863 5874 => -0.2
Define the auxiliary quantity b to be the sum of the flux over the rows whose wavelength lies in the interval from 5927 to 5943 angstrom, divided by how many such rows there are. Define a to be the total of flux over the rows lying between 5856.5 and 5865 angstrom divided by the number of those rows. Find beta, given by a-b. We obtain 0.02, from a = 2.37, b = 2.35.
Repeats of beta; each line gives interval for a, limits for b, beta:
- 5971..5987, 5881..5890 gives 0.07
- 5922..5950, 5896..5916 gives -0.05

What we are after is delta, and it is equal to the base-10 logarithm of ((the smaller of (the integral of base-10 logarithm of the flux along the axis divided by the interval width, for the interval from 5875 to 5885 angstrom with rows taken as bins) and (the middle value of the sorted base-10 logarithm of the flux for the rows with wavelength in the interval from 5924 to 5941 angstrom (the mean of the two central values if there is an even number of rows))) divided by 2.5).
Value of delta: -0.848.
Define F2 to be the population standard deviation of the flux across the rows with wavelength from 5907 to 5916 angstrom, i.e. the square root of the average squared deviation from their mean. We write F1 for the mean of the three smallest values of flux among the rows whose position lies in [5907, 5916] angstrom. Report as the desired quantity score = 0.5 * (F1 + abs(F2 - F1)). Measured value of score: 2.03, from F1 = 2.19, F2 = 0.31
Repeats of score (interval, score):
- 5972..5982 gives 2.02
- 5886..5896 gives 2.03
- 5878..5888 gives 2.00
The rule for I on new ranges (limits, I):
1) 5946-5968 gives 1.98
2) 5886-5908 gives 1.96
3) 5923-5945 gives 1.73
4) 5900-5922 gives 2.09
